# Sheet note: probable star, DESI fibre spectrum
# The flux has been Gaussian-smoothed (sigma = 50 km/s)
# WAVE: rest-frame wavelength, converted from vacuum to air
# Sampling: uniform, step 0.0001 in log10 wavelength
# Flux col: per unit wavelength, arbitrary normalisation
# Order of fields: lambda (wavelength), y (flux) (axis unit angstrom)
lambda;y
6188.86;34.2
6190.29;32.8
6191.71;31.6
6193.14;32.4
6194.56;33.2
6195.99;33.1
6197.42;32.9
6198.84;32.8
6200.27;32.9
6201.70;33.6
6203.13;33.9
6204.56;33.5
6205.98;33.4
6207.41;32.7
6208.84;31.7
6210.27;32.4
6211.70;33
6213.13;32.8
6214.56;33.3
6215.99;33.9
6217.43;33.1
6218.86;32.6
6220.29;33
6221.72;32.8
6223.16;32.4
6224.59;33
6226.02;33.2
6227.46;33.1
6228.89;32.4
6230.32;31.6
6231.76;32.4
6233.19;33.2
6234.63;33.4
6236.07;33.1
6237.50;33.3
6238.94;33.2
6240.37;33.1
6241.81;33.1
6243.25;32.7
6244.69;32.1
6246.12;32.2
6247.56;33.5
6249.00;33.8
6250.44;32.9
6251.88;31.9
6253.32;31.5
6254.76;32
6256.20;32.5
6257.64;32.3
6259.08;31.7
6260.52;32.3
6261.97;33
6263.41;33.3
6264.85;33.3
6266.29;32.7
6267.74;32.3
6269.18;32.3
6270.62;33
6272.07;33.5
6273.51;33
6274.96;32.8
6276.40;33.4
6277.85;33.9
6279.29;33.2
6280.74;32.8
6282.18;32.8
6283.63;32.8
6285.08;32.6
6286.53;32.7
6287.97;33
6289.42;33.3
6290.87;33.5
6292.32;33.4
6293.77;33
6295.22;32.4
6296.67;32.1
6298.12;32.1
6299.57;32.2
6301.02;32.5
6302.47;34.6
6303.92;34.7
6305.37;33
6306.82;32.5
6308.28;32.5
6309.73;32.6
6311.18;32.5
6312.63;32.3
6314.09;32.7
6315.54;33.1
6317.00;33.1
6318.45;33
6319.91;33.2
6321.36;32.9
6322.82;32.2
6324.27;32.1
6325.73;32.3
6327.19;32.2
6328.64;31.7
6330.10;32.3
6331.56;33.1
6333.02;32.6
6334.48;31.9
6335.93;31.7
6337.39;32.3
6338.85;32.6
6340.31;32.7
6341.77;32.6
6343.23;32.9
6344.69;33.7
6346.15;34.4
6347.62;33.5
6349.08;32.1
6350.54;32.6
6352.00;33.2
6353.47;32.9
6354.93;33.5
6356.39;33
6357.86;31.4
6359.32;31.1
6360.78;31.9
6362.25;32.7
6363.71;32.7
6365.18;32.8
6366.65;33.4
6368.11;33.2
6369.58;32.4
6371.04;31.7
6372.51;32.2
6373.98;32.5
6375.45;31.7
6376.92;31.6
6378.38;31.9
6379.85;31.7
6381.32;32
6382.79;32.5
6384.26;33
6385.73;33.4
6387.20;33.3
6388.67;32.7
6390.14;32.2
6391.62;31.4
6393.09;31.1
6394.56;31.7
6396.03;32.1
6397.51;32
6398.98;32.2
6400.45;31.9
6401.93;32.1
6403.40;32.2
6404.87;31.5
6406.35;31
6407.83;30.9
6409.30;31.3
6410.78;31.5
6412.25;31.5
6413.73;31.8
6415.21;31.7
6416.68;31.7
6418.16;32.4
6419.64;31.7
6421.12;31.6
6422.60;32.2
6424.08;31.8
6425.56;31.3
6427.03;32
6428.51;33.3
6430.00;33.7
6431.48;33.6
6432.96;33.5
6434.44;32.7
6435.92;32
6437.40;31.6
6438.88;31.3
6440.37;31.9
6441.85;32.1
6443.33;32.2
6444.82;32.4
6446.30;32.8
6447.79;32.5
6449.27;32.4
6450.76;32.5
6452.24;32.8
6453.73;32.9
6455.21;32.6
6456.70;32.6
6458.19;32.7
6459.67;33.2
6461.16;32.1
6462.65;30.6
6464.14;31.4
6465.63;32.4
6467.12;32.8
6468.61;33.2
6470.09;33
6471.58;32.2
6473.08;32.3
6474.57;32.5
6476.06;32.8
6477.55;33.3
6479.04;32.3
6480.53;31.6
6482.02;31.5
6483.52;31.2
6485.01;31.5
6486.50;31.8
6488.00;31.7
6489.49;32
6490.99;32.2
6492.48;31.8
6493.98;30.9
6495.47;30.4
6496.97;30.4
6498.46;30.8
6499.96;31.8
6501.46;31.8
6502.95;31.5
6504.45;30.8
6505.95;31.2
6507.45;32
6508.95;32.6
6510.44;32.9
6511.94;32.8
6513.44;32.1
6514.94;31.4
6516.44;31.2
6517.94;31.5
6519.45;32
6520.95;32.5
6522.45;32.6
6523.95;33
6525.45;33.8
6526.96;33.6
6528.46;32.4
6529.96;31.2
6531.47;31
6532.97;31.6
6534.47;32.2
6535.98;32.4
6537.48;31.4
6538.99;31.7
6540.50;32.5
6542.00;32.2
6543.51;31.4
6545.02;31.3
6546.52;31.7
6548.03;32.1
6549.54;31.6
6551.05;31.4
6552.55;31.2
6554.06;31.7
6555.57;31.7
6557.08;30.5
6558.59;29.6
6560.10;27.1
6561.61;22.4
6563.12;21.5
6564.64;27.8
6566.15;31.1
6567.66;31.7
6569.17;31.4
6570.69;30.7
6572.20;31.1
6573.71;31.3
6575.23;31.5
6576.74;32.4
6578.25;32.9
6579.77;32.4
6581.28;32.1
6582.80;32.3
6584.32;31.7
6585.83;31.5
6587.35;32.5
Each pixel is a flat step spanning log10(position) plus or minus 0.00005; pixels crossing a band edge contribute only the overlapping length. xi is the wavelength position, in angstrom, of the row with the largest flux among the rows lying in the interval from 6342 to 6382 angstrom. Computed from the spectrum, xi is 6346.15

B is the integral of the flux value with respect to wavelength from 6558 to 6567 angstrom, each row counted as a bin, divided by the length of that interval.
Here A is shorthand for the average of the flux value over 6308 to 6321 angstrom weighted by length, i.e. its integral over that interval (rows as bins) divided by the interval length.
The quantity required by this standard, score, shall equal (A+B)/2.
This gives 29.7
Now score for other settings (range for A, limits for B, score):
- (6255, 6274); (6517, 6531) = 32.6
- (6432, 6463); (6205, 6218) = 32.7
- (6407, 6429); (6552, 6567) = 30.1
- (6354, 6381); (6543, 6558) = 31.9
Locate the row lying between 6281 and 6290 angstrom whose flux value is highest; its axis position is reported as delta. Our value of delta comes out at 6289.42 angstrom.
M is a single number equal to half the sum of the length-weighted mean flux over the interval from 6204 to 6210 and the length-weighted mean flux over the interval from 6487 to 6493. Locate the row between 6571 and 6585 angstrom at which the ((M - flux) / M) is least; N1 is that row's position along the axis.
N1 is 6578.25 angstrom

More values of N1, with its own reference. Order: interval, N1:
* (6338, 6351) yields 6346.15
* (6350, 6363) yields 6354.93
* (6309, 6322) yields 6319.91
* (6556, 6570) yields 6567.66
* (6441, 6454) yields 6453.73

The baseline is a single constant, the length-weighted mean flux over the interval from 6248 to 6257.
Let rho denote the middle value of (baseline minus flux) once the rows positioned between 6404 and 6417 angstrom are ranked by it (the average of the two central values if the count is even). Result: 1.0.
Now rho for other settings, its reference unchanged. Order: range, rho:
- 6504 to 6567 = 0.8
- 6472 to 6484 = 0.2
